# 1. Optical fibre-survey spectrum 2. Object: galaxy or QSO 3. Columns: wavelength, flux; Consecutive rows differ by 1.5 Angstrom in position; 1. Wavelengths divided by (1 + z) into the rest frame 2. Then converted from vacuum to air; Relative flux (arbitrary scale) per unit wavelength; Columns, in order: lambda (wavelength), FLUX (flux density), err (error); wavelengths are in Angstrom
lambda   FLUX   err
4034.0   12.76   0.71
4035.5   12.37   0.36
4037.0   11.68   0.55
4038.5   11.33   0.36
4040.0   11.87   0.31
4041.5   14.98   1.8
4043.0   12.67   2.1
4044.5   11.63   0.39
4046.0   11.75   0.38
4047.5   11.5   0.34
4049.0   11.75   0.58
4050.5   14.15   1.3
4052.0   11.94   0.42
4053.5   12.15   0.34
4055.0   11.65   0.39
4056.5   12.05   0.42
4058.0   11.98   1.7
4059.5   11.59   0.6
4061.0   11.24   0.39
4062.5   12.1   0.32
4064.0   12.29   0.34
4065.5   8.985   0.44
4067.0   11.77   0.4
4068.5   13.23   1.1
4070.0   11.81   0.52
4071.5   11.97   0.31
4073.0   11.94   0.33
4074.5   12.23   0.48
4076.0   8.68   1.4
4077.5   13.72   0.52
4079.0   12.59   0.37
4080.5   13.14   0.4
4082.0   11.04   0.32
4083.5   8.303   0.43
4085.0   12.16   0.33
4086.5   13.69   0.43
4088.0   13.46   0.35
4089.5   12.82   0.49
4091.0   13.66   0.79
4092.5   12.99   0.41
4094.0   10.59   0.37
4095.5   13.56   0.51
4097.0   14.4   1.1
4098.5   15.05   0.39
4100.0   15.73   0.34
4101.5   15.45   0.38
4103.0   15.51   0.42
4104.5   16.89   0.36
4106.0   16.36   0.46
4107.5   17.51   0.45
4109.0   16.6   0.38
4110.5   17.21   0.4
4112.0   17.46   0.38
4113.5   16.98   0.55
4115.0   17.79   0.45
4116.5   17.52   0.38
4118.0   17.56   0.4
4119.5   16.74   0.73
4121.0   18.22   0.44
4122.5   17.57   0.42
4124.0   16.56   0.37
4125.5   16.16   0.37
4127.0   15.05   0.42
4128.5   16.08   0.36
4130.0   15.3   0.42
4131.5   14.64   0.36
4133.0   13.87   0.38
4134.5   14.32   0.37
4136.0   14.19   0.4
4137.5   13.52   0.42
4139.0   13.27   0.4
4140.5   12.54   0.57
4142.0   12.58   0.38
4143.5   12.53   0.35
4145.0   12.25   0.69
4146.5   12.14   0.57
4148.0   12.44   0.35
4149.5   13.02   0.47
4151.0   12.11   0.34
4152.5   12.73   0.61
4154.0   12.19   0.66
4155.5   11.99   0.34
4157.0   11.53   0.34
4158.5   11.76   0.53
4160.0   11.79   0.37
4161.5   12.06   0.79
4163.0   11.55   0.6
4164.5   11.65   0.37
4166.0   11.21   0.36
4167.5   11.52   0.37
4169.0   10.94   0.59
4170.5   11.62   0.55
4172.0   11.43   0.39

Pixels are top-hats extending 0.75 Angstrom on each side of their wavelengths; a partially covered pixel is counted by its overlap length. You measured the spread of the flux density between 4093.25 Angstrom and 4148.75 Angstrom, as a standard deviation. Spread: 2.0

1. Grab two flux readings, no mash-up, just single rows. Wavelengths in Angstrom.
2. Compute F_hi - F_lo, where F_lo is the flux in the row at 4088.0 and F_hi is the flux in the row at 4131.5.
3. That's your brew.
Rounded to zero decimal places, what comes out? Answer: 1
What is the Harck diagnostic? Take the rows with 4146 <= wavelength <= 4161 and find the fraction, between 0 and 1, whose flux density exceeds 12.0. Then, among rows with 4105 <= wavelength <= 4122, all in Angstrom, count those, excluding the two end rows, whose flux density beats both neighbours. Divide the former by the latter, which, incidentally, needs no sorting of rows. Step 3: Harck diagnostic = 0.15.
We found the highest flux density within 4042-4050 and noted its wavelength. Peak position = 4043.0 Angstrom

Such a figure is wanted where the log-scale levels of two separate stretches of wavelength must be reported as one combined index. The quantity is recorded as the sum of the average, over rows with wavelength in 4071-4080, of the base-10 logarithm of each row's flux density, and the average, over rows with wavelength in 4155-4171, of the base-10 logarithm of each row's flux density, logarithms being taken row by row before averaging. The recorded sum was 2.13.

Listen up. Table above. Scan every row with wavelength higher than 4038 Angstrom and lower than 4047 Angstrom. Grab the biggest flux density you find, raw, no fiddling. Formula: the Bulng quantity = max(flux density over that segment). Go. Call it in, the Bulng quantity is 14.98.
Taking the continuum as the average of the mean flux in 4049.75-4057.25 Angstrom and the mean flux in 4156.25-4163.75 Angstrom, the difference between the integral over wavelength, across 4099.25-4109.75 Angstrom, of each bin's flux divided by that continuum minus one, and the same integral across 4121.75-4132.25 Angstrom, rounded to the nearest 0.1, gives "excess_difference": 0.3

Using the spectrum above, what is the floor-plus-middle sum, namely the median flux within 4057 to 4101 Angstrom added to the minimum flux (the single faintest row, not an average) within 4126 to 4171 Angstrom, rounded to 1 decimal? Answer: 23.2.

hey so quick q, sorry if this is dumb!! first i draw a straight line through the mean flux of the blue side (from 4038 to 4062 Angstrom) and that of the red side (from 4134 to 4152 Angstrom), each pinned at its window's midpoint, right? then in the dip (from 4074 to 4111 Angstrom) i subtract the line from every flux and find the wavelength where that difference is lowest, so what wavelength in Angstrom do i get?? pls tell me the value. 4083.5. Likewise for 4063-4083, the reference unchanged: 4076.0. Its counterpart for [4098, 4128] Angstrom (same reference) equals 4127.0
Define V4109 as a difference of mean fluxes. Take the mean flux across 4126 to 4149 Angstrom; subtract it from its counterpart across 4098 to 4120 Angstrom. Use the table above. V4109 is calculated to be 3.04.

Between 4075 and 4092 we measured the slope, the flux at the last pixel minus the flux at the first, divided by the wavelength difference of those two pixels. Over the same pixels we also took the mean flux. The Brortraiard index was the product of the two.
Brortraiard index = 4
